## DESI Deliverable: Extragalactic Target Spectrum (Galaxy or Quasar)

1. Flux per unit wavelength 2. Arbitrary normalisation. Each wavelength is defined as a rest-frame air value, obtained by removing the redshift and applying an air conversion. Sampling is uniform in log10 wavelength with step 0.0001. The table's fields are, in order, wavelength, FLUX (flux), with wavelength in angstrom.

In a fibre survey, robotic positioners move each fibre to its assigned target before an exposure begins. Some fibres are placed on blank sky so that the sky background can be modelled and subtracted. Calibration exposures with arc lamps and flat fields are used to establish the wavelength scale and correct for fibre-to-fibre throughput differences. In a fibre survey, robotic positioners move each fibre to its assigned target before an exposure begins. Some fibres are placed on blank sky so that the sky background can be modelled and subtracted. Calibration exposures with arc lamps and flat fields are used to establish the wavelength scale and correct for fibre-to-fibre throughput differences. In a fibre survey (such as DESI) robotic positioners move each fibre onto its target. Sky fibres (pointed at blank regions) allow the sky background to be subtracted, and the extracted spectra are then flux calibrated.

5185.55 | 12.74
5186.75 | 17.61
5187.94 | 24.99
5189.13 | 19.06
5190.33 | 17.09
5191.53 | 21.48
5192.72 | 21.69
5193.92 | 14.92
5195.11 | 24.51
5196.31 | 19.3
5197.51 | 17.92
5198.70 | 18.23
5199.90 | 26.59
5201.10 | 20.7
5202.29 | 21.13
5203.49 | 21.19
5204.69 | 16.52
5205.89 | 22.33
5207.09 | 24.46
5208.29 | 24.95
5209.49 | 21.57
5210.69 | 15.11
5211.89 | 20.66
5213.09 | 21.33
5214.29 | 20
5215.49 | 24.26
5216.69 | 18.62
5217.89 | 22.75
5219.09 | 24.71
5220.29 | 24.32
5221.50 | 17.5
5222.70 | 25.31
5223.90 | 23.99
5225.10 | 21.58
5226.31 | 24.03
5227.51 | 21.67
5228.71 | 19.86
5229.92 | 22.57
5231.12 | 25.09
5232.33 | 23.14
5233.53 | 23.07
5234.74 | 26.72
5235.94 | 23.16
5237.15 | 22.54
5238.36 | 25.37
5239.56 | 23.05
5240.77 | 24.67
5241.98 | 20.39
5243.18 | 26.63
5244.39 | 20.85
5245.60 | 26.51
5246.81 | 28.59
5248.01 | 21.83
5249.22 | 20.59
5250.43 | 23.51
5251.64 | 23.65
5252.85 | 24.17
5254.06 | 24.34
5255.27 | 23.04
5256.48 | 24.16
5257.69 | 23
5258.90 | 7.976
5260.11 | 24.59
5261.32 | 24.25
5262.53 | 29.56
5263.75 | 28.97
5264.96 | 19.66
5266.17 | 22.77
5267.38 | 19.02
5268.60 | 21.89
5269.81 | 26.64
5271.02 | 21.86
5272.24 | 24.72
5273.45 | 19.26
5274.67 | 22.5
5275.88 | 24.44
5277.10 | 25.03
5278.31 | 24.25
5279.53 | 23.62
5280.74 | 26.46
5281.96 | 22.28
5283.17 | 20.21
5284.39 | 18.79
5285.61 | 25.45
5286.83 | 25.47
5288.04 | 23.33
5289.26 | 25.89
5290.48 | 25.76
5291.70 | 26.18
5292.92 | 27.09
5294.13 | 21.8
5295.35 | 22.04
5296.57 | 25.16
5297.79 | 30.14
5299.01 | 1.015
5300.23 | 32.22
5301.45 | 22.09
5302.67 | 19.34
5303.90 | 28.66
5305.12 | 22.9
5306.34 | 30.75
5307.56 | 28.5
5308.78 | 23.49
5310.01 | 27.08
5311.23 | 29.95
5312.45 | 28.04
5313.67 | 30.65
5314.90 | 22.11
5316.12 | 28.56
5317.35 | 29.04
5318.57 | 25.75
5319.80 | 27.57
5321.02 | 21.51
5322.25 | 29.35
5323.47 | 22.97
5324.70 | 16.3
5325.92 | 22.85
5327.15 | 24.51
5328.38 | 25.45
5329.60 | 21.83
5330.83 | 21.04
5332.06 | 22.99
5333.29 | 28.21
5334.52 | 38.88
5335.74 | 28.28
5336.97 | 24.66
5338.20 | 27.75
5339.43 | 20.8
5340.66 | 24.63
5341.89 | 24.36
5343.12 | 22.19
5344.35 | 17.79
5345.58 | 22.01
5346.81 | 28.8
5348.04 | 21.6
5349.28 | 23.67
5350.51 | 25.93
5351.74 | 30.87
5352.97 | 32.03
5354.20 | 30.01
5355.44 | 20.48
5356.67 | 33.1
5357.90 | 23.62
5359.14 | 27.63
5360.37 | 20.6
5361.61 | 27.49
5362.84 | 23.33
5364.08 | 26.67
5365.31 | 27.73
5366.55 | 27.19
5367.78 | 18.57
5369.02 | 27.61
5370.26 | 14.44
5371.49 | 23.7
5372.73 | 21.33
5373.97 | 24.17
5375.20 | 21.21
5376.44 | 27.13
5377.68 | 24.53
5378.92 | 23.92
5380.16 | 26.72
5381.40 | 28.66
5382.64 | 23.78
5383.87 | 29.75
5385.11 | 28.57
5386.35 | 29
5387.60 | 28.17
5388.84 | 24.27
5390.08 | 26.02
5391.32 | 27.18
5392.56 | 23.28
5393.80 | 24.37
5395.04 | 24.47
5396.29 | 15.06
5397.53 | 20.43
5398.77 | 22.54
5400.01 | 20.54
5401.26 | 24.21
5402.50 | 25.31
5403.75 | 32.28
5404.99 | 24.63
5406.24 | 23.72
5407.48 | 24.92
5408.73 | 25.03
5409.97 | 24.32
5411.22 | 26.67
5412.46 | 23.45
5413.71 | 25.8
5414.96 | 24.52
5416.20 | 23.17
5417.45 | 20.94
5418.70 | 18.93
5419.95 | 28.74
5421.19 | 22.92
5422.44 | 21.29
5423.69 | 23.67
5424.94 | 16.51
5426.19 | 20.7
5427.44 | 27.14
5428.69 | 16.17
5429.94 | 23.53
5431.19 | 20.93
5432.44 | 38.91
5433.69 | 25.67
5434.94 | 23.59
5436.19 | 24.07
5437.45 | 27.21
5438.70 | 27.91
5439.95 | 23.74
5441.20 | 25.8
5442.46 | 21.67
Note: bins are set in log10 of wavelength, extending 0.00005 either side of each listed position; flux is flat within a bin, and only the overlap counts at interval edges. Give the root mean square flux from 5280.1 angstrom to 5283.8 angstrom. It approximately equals 23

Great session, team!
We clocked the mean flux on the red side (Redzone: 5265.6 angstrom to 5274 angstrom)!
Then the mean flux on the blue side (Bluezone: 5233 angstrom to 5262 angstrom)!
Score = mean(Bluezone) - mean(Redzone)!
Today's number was 0.9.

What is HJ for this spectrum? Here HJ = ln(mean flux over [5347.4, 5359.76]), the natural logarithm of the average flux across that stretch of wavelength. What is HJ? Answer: 3.29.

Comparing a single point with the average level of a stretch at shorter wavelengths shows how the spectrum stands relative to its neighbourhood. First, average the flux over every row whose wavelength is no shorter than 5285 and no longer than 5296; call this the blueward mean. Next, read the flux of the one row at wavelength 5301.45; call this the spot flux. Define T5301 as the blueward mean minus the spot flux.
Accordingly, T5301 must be 2.7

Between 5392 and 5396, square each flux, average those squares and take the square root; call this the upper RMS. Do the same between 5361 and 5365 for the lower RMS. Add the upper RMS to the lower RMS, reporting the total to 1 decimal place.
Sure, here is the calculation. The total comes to 49.9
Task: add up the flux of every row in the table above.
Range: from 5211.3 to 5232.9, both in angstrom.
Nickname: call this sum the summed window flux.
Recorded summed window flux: 401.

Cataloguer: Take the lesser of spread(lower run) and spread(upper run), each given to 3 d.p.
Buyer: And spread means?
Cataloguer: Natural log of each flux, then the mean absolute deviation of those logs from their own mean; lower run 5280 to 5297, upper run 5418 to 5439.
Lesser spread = 0.095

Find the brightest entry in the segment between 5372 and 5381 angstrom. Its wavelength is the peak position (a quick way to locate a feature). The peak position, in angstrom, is 5376.44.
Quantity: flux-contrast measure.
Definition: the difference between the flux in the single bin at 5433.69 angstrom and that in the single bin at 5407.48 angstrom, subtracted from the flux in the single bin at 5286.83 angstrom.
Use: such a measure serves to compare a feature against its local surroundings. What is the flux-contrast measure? 25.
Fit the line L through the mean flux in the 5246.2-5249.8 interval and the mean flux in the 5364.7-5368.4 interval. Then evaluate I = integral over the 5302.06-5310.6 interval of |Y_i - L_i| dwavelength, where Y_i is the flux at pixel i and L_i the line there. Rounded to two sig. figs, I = 31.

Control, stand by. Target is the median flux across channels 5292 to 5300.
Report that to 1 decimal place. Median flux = 23.6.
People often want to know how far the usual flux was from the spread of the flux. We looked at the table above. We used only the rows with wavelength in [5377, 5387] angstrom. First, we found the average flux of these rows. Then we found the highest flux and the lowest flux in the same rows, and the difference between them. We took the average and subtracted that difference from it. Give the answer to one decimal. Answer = 20.9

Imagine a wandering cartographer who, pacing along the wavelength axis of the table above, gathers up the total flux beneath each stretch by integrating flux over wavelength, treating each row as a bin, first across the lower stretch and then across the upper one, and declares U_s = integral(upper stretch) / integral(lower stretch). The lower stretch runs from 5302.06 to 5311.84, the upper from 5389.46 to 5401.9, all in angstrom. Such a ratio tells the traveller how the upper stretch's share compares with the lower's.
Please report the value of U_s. 1.1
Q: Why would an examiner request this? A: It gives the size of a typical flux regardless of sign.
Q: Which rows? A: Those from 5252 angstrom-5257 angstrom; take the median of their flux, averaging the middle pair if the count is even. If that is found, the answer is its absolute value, 24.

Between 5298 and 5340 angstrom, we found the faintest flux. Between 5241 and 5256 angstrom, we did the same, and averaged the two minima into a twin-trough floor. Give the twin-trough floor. 11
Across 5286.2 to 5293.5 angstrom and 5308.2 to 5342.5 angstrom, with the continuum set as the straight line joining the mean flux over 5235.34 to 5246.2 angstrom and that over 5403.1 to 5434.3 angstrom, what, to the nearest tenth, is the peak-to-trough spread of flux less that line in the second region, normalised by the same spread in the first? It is 6.0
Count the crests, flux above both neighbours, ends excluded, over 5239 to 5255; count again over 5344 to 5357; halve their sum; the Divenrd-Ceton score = 2.5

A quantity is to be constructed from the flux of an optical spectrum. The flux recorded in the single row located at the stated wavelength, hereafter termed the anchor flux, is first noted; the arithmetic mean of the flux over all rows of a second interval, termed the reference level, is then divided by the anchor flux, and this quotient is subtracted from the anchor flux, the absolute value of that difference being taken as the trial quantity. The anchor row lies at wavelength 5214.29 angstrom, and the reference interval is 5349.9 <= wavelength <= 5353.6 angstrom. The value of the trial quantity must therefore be 19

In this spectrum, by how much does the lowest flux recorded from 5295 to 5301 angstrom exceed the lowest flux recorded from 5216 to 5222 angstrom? -16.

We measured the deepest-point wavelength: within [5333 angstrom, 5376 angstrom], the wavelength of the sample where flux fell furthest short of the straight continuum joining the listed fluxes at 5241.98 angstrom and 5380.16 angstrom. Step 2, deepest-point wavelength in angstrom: 5370.26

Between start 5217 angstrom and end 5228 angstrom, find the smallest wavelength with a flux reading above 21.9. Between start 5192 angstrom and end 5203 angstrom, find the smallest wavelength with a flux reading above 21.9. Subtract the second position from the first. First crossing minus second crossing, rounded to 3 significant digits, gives 22.8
